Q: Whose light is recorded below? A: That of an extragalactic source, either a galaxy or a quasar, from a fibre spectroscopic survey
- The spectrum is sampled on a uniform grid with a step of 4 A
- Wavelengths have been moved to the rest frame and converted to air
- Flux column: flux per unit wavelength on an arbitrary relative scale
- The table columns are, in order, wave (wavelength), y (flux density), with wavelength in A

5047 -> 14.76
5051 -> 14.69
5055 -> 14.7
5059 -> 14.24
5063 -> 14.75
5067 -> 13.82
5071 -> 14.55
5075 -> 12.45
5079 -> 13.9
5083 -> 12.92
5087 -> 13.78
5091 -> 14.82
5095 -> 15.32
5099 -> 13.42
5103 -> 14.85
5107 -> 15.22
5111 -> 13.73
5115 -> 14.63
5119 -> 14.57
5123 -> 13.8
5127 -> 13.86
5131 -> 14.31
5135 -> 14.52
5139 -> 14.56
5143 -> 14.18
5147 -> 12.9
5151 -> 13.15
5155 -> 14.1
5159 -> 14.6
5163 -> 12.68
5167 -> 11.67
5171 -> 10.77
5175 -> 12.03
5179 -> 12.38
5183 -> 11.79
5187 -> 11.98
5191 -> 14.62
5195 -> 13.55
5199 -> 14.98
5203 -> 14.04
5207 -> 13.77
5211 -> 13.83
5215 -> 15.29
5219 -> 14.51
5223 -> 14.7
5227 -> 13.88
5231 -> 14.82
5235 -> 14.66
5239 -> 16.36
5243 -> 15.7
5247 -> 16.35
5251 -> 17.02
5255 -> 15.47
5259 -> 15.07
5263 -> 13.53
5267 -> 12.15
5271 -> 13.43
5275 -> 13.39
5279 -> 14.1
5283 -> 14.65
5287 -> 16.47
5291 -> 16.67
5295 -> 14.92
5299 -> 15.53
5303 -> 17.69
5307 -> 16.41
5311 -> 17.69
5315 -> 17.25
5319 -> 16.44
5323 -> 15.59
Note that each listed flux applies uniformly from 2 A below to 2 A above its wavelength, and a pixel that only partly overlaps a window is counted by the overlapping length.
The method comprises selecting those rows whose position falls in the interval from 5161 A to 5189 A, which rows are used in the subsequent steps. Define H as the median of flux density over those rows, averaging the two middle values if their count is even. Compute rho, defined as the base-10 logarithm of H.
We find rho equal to 1.08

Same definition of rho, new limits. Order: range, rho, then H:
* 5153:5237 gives 1.14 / 13.9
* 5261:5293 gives 1.14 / 13.8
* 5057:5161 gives 1.15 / 14.2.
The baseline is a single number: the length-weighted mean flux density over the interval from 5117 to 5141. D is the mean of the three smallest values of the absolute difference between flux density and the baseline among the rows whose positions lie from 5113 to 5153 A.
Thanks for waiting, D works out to 0.13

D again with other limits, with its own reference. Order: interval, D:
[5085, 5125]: 0.38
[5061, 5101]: 0.37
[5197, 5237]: 0.29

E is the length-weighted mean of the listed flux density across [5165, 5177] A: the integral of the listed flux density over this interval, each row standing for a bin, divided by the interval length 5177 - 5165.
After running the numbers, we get 11.5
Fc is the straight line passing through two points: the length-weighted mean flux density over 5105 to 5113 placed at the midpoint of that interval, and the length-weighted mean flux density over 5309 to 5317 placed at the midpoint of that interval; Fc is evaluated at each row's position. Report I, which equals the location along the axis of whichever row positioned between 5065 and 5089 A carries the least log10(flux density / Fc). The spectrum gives 5075 A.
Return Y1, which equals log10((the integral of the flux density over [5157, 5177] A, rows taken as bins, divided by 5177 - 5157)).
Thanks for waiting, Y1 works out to 1.09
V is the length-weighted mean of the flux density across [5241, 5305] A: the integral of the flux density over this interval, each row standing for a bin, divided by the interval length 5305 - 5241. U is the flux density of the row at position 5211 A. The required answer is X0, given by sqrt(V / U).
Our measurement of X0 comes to 1.05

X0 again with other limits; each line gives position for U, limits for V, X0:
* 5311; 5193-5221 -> 0.90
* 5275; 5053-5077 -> 1.03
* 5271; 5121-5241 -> 1.01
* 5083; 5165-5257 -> 1.04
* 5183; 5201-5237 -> 1.10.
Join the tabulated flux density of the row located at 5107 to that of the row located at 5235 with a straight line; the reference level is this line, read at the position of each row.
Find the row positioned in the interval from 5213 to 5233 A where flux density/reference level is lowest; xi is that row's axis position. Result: 5227 A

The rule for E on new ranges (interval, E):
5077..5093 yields 13.9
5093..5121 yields 14.5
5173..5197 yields 12.7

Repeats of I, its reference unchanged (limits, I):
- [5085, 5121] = 5099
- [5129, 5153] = 5147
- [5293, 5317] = 5295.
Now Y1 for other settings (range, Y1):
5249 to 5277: 1.16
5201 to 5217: 1.15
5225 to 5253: 1.19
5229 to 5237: 1.17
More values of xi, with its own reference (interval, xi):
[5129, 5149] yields 5147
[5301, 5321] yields 5307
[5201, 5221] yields 5207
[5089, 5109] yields 5099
